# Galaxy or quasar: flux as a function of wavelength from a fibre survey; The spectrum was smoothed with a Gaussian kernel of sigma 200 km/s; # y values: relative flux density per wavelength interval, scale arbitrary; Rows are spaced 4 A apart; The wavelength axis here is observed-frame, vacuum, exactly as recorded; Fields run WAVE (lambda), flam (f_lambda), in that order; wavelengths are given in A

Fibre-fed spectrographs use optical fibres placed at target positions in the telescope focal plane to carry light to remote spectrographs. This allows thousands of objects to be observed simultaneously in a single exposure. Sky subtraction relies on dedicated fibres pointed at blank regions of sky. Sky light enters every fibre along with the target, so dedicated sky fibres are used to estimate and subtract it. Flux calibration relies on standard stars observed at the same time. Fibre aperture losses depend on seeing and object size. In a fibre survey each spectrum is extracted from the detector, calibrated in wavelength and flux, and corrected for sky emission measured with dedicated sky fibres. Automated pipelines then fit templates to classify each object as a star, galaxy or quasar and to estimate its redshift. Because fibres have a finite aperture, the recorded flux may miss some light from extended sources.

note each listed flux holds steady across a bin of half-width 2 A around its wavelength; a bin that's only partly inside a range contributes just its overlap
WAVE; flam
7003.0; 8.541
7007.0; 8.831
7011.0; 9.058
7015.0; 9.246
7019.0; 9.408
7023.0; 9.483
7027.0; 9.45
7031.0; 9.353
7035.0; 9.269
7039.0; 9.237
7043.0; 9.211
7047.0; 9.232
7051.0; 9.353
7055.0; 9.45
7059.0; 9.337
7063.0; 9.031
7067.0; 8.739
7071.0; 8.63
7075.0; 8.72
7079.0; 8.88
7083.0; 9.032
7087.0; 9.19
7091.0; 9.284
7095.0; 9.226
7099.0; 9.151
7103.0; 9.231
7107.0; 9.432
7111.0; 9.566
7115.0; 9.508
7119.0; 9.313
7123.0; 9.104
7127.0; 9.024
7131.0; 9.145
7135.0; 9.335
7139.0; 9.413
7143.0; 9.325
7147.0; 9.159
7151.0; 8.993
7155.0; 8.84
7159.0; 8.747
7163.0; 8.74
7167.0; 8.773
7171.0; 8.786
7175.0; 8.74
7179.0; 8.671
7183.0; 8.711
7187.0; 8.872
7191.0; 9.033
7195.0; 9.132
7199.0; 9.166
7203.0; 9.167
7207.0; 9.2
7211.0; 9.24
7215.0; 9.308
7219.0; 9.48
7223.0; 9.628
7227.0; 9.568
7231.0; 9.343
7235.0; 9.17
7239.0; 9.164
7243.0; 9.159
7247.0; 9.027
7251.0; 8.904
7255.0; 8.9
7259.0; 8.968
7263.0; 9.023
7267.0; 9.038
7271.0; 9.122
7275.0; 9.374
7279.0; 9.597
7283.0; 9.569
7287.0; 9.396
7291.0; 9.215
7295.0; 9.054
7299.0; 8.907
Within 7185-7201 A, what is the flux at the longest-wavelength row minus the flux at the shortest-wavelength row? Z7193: 0.29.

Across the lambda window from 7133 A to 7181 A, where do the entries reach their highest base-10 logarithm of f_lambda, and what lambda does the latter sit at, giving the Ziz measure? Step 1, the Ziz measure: 7139.0 A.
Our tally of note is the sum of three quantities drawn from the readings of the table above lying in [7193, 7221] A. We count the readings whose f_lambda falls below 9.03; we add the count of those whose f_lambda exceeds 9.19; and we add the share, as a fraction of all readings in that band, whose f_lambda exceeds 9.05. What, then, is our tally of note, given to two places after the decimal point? 5.00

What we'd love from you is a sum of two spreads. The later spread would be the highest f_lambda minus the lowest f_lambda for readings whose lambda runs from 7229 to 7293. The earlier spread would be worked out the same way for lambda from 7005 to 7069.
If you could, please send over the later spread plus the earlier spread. 1.44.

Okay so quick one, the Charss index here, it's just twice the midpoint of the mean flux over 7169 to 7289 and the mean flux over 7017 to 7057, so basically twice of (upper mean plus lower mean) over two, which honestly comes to 18.49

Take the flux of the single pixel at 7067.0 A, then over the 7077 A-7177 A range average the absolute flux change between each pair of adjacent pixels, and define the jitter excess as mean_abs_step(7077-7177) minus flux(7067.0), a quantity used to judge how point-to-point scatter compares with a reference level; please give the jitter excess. -8.63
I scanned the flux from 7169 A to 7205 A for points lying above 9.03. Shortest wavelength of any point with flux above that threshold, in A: 7191.0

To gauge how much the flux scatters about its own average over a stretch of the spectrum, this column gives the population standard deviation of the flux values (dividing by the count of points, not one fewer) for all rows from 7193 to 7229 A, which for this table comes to 0.178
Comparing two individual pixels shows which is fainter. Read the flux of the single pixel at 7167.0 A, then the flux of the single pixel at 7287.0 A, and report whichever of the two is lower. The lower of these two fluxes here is 8.8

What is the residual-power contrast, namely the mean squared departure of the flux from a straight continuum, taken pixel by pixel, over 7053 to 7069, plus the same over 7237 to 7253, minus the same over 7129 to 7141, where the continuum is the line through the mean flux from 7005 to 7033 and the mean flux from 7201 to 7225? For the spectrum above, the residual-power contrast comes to 0.18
